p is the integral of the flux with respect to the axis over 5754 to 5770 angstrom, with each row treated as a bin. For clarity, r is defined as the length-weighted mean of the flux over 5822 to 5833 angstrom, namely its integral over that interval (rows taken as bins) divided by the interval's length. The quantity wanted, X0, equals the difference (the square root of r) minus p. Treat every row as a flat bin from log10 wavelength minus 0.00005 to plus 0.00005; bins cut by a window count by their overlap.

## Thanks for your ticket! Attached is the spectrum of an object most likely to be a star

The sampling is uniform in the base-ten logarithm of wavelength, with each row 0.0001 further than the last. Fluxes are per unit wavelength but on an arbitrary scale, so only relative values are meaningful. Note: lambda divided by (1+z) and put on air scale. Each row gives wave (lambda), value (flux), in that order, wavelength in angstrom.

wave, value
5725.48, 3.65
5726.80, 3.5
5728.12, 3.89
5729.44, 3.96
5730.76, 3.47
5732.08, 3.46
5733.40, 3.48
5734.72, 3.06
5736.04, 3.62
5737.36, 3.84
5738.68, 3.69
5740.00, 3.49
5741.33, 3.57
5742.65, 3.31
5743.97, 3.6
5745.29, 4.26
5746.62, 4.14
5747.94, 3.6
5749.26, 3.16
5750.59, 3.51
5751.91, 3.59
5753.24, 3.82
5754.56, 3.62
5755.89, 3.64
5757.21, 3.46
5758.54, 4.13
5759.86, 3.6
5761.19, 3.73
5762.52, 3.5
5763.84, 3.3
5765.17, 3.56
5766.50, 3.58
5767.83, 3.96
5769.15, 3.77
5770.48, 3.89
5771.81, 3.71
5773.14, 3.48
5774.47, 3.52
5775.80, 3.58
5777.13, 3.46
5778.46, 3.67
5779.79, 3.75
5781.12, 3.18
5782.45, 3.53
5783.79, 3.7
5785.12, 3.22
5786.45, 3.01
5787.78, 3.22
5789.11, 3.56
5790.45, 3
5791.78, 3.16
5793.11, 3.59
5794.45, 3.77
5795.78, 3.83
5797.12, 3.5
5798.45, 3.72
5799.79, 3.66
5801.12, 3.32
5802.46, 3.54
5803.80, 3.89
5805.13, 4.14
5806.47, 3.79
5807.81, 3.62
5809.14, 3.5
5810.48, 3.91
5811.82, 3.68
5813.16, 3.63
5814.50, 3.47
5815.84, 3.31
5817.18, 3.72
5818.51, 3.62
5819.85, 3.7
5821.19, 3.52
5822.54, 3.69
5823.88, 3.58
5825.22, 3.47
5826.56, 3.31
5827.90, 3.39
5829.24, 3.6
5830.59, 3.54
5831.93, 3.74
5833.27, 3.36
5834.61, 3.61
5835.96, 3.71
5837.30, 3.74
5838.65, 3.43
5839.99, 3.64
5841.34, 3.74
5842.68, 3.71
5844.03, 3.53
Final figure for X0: -57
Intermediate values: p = 59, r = 3.53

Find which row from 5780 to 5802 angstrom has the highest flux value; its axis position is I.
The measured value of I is 5795.78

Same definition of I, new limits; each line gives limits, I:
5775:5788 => 5779.79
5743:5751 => 5745.29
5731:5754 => 5745.29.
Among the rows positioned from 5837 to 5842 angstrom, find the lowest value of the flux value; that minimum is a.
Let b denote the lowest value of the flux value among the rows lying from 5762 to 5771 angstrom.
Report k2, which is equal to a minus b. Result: 0.130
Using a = 3.43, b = 3.3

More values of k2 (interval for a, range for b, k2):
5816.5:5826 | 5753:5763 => 0.010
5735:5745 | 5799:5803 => -0.010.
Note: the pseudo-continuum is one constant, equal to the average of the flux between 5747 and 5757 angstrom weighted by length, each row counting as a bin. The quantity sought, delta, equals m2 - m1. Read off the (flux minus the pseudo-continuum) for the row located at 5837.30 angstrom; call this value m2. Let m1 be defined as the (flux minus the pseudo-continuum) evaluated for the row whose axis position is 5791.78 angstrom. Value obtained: 0.6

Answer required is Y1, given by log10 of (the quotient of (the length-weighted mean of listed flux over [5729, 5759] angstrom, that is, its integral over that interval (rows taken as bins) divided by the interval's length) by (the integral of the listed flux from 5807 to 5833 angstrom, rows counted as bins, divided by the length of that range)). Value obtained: 0.006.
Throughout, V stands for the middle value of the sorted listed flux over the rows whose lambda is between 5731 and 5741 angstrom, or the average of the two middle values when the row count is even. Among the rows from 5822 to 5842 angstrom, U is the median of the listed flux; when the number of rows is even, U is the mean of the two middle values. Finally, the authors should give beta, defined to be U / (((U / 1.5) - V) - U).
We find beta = -0.768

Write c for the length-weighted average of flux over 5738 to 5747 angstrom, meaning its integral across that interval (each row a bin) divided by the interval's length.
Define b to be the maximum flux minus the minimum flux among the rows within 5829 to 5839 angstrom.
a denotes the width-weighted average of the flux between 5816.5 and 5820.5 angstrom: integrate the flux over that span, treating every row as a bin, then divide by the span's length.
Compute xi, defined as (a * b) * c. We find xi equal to 5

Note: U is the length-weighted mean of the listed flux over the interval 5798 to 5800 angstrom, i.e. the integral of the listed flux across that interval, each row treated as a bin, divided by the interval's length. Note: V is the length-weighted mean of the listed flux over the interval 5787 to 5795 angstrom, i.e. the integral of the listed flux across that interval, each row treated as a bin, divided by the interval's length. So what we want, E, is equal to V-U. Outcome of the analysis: -0.31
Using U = 3.68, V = 3.37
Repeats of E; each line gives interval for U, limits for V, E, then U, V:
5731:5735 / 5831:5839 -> 0.23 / 3.37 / 3.60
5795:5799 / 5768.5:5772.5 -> 0.10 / 3.69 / 3.78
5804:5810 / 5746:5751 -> -0.18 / 3.78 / 3.60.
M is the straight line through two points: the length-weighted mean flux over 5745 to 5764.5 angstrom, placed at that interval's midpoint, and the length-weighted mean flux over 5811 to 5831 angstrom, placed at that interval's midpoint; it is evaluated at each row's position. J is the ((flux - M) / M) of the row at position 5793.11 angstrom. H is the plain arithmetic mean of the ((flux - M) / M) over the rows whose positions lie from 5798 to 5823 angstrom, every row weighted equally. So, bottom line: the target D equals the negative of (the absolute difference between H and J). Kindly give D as -0.026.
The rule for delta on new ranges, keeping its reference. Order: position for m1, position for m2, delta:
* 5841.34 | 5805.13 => 0.4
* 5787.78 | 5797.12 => 0.3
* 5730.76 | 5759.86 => 0.1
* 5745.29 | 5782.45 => -0.7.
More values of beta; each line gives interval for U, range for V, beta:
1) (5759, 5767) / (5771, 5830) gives -0.748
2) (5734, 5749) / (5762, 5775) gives -0.755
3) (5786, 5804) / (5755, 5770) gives -0.742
